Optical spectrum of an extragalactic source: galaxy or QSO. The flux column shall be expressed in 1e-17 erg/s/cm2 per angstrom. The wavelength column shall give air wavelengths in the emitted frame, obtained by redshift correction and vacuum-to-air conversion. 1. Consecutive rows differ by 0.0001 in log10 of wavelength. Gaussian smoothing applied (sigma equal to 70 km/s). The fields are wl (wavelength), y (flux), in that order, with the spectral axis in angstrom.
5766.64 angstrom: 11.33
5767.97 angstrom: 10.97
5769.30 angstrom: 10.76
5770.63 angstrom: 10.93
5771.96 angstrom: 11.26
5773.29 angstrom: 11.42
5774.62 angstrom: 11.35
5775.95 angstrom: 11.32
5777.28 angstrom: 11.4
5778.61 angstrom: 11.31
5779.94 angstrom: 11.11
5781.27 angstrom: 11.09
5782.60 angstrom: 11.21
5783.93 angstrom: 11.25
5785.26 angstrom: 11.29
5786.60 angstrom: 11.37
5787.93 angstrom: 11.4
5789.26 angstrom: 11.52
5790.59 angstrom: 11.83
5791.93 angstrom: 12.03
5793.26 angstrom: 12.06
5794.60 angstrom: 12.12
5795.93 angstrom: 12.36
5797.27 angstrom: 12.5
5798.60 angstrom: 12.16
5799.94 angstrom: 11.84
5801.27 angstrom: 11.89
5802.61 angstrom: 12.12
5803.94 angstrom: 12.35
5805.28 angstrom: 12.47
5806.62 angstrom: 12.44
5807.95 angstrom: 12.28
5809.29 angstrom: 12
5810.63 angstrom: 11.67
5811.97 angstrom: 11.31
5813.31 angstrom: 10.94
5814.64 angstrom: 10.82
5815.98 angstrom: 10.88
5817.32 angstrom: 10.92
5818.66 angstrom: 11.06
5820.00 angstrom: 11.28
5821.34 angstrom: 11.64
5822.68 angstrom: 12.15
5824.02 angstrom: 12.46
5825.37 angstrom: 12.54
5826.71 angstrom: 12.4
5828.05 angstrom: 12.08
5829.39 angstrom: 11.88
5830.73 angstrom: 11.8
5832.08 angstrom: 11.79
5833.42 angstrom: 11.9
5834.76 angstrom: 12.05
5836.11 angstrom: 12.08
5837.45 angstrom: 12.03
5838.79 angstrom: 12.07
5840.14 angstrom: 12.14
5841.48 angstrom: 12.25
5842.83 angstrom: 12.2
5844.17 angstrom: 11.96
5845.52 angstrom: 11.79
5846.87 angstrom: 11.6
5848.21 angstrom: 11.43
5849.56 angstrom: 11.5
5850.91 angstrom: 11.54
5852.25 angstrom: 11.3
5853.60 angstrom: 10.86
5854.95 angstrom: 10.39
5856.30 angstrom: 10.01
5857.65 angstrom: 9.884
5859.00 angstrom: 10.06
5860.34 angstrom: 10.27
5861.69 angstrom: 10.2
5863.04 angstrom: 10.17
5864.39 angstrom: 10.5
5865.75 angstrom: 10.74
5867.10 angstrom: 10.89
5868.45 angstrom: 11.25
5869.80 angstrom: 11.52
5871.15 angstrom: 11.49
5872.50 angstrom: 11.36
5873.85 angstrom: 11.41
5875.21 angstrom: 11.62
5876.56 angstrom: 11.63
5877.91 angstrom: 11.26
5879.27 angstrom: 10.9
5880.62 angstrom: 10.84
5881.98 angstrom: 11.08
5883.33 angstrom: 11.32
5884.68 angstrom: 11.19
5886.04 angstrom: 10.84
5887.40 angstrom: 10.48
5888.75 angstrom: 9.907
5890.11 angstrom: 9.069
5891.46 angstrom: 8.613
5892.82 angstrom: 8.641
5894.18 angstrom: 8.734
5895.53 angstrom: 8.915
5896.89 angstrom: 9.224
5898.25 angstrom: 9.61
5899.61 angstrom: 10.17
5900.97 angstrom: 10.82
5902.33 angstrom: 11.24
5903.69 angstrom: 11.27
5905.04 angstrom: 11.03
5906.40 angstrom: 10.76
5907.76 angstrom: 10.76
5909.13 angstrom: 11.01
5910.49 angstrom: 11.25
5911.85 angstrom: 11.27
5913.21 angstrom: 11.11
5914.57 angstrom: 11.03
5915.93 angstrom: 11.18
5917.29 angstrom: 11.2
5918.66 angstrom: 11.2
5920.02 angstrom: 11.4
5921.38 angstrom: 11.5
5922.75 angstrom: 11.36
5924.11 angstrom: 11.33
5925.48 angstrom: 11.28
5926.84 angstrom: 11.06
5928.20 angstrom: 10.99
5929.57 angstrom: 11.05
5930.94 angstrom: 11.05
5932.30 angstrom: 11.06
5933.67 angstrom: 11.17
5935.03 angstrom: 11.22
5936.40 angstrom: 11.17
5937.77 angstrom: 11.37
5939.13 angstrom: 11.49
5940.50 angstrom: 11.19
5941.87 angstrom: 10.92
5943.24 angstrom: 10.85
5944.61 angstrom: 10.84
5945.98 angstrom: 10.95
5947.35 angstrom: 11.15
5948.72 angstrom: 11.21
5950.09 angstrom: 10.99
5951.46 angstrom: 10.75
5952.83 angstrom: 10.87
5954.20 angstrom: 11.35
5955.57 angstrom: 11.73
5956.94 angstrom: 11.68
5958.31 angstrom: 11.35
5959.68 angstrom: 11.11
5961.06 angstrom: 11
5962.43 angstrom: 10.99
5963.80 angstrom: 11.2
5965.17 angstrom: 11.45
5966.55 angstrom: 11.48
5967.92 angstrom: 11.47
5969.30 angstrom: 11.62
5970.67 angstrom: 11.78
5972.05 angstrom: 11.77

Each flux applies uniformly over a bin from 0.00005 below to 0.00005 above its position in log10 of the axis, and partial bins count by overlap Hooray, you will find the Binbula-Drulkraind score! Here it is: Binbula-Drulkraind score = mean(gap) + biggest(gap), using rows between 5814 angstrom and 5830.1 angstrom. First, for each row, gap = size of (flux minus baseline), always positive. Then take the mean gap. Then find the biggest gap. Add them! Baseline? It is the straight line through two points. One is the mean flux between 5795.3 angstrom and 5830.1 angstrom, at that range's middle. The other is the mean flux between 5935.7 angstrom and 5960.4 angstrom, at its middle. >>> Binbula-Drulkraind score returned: 1.6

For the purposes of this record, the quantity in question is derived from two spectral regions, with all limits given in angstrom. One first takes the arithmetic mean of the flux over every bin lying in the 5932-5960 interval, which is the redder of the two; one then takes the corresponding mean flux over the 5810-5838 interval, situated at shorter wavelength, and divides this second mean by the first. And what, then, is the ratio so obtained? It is 1.05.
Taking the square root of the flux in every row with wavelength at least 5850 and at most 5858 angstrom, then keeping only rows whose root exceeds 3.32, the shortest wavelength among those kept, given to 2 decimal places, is 5850.91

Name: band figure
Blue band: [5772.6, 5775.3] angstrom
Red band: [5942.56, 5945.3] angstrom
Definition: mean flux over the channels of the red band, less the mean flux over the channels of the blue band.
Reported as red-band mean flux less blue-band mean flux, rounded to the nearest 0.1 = -0.5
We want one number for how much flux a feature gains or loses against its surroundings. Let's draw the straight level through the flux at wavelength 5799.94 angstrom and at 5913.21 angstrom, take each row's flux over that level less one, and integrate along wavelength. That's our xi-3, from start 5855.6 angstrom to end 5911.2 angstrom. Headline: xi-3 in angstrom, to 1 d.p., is -3.8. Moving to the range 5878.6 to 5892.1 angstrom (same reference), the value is -1.0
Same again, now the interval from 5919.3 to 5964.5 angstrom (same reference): 1.0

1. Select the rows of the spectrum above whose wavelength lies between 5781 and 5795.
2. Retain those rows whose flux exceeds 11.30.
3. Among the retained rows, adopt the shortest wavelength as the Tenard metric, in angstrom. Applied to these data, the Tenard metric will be 5786.60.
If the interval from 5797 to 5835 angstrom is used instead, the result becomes 5797.27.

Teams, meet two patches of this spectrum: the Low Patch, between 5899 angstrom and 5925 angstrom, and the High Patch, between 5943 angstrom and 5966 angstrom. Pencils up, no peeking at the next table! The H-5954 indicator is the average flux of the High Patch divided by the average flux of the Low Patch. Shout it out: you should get 1.00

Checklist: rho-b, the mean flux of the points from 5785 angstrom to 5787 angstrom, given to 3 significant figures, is 11.3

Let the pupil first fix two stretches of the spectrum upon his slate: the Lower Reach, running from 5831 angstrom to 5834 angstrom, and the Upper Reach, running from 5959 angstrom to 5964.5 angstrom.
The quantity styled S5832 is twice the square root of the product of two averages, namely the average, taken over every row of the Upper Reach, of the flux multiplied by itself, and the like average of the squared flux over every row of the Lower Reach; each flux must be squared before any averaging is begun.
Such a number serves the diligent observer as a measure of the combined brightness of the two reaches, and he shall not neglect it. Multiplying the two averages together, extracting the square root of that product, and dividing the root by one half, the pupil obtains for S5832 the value 262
